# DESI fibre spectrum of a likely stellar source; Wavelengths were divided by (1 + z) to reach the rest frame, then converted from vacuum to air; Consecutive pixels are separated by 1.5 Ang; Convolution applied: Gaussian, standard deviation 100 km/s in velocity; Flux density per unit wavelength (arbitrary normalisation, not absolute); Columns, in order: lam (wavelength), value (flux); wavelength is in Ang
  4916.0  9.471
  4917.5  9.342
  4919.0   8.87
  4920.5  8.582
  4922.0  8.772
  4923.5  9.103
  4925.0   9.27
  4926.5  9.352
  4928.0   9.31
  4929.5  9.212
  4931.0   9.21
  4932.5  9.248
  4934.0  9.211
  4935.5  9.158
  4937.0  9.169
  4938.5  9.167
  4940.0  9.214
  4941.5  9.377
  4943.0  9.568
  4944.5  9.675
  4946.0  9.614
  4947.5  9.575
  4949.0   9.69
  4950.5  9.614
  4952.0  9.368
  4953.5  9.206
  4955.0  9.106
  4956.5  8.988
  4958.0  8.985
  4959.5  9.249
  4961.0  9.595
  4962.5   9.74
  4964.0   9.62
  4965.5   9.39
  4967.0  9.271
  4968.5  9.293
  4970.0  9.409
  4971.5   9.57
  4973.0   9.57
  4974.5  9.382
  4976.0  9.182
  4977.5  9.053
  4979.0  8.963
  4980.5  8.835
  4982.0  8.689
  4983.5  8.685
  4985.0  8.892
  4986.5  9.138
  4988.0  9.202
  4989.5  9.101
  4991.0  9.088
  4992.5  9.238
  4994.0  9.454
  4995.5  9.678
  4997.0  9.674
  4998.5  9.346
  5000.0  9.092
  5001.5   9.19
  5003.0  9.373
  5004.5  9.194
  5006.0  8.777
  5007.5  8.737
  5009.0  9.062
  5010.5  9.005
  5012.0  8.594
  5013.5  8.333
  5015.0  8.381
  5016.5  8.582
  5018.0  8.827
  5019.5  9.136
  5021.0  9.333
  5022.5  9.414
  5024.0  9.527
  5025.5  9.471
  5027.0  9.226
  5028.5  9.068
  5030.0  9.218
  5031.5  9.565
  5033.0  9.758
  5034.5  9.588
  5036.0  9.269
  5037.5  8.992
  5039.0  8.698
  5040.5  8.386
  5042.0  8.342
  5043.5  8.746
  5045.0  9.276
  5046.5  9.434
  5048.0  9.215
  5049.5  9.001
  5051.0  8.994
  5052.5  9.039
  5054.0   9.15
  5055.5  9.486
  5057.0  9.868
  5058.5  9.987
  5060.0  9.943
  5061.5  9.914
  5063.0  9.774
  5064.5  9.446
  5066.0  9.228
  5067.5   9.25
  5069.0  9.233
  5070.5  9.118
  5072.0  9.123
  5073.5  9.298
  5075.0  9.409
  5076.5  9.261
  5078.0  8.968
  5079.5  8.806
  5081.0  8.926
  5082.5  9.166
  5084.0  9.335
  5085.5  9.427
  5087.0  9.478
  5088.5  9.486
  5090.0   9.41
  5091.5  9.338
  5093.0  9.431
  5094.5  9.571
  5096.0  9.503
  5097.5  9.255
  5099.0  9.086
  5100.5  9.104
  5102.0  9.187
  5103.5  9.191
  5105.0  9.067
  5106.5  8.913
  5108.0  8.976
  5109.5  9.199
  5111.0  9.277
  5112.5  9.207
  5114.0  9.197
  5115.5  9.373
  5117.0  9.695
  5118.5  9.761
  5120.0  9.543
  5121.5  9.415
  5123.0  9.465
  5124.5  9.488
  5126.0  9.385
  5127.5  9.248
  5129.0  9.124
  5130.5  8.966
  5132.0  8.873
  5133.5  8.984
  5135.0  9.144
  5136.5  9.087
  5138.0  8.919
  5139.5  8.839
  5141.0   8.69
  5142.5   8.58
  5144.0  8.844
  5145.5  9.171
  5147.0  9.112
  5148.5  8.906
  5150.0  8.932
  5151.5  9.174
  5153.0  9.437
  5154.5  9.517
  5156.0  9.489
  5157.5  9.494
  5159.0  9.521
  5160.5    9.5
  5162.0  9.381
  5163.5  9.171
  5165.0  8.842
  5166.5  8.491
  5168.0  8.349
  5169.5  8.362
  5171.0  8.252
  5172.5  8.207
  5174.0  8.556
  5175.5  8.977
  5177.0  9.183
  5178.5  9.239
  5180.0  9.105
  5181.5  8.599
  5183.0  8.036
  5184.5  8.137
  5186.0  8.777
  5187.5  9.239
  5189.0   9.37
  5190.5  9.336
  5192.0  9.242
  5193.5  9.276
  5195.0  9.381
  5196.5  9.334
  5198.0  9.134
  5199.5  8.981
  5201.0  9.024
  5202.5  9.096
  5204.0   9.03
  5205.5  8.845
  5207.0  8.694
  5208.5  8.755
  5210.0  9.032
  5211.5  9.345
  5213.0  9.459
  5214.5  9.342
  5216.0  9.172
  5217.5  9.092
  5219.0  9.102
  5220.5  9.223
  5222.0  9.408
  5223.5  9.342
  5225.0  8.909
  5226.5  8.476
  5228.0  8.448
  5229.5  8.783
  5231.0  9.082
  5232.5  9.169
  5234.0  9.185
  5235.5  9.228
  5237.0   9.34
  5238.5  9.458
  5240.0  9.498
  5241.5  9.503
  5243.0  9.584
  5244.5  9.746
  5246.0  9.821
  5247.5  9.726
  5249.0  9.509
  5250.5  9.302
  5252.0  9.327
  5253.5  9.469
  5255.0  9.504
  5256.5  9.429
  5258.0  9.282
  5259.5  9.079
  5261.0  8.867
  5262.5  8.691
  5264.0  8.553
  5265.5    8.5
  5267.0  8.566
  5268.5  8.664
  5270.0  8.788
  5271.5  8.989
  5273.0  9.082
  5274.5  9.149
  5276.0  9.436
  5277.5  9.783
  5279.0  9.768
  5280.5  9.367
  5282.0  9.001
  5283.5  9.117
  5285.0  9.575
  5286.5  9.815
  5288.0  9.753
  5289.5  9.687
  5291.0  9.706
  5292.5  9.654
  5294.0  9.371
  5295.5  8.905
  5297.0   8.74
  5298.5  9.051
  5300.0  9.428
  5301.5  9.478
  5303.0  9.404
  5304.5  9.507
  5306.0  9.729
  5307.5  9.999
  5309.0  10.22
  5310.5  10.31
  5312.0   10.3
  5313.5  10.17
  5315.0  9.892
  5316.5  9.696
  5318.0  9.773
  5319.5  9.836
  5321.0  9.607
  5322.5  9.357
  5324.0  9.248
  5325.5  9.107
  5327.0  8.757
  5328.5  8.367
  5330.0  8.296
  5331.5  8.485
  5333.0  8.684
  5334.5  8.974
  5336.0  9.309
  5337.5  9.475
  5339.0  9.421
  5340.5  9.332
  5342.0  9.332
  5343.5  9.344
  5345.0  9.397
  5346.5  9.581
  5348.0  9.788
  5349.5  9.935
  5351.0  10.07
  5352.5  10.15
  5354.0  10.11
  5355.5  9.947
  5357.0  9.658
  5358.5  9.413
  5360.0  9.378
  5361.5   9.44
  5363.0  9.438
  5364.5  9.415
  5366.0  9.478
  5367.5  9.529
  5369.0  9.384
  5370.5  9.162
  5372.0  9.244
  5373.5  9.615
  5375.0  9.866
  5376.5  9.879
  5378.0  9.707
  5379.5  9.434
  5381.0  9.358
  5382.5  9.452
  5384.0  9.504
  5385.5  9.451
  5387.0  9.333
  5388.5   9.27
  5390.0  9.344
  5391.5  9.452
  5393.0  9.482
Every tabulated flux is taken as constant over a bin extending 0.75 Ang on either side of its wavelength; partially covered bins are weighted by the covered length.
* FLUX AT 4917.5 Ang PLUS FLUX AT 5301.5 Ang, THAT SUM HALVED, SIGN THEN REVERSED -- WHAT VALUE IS -9.4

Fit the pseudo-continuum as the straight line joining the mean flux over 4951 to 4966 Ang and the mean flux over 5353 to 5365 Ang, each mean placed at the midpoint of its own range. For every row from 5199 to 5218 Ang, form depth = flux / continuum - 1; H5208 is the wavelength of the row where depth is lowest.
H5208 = 5207.0 Ang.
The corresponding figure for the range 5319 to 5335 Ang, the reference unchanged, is 5330.0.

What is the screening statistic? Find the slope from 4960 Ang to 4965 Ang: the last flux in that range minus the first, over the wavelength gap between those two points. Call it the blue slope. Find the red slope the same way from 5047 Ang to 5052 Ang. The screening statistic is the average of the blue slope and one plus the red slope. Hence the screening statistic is 0.47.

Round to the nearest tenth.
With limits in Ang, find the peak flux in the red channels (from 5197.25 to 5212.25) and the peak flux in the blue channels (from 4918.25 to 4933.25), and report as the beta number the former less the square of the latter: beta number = -78.1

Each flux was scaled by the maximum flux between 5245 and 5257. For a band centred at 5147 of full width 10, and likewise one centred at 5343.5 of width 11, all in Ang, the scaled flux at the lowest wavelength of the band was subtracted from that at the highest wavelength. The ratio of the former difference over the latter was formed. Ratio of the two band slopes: 1.6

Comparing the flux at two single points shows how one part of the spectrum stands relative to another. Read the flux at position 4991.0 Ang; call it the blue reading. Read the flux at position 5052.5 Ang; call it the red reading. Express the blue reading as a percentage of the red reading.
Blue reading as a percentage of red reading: 101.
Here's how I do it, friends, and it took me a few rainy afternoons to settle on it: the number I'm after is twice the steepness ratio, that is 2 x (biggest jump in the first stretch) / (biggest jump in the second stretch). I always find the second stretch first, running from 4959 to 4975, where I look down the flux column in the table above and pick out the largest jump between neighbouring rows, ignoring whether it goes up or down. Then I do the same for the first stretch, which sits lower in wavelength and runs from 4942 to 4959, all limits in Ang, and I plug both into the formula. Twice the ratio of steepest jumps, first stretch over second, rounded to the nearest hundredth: 1.42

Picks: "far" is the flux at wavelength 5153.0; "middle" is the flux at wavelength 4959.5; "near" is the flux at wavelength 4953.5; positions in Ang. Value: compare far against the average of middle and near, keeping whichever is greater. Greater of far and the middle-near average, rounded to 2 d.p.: 9.44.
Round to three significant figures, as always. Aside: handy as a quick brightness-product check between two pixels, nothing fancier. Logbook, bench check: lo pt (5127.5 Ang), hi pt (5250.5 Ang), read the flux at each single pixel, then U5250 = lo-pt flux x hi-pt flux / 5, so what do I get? 17.2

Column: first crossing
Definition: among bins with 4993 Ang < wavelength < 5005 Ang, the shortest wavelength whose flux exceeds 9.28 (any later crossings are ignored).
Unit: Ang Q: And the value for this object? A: 4994.0 Ang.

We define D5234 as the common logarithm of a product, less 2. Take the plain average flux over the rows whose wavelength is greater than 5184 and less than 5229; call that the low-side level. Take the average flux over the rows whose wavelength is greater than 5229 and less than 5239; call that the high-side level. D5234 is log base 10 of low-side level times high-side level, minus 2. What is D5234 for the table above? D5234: -0.080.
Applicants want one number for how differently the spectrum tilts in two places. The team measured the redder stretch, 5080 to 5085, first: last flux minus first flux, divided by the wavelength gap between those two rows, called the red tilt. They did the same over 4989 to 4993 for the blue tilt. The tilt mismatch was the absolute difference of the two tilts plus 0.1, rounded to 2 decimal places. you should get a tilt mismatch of 0.19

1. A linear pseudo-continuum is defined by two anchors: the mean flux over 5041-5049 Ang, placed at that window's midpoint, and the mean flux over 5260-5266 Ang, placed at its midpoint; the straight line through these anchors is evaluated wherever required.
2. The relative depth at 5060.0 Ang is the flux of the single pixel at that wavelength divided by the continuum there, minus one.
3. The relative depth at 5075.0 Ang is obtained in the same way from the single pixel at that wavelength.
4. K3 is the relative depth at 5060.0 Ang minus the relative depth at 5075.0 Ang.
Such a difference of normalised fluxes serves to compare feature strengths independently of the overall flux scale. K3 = 0.057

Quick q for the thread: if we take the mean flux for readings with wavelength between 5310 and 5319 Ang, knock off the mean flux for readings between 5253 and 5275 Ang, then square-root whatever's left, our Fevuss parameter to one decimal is 1.0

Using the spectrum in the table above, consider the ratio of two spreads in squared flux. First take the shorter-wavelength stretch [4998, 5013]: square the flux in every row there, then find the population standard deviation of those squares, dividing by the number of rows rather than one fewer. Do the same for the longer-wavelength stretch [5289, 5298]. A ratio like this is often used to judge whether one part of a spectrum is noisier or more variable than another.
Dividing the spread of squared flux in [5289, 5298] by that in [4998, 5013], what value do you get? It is 1.61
